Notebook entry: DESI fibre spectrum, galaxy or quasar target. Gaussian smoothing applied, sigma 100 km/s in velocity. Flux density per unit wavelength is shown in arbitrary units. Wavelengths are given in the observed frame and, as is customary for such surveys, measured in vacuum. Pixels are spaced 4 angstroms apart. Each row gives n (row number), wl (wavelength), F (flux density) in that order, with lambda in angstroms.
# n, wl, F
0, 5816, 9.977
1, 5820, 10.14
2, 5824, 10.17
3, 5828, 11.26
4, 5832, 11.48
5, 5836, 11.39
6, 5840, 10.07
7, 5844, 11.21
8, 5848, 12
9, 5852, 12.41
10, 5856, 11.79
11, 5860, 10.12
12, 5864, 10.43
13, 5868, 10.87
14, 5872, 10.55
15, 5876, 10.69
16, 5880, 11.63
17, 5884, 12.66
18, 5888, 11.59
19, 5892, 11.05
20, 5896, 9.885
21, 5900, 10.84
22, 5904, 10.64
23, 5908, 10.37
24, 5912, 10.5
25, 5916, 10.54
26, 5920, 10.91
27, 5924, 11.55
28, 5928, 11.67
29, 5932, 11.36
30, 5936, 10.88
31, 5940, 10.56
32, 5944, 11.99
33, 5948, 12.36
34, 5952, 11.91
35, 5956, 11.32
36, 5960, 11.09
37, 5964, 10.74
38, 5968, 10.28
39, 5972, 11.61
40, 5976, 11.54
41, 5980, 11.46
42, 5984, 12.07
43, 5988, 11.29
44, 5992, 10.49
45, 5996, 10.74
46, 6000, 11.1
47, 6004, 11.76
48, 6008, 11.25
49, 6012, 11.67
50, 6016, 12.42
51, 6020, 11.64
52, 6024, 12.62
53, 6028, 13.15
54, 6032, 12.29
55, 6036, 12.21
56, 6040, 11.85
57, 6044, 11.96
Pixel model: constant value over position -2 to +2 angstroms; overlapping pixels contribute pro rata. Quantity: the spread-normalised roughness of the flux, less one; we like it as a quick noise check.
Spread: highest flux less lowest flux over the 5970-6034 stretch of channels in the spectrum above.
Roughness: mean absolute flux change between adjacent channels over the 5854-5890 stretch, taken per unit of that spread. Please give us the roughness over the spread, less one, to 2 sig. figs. -0.72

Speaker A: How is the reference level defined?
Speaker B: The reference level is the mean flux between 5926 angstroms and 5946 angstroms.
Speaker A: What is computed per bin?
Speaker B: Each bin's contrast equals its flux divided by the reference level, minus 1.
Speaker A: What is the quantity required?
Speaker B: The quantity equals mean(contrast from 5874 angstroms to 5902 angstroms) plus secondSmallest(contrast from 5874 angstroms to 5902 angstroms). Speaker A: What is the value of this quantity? -0.06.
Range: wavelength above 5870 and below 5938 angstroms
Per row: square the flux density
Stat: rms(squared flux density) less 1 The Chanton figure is 122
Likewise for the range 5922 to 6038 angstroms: 134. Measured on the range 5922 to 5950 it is 132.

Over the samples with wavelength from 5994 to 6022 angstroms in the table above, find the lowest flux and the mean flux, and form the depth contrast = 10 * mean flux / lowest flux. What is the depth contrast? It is 10.7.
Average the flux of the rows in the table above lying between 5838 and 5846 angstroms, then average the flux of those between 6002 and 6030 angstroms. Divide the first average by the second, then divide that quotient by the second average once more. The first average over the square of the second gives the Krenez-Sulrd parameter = 0.073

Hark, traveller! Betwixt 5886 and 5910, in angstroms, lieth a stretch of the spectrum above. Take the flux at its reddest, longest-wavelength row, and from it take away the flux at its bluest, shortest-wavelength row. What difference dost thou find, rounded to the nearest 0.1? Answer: -1.2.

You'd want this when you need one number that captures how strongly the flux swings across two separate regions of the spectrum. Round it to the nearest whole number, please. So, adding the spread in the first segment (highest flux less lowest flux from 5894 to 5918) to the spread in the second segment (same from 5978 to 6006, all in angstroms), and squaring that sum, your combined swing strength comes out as 6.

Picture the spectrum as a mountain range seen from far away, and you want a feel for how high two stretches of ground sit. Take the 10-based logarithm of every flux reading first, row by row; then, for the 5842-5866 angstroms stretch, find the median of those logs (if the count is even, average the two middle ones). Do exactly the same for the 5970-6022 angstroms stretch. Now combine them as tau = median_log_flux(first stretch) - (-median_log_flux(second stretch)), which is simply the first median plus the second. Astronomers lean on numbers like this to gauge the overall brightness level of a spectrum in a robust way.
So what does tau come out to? 2.123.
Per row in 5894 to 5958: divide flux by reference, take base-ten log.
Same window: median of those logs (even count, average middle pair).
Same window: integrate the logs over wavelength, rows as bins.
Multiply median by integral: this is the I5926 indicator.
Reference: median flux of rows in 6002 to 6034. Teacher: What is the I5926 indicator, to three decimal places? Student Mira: 0.100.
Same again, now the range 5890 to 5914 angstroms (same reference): 0.077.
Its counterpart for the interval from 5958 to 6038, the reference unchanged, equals 0.023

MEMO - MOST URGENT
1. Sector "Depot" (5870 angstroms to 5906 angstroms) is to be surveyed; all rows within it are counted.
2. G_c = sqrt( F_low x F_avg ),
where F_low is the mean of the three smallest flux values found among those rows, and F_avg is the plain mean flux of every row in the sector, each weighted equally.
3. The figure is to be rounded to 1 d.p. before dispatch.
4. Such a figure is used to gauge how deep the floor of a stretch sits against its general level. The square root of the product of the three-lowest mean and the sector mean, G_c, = 10.7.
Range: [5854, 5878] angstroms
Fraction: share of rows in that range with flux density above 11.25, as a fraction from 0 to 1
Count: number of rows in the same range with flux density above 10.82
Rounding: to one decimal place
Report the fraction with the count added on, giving 2.2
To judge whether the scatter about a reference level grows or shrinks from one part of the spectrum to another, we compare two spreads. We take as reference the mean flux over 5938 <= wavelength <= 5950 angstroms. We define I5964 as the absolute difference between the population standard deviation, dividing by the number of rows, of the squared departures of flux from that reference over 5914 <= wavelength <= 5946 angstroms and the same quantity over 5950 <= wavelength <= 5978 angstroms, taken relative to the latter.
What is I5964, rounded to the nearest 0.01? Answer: 0.26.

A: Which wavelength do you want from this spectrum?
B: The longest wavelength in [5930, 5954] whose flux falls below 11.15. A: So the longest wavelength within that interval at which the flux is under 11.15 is 5940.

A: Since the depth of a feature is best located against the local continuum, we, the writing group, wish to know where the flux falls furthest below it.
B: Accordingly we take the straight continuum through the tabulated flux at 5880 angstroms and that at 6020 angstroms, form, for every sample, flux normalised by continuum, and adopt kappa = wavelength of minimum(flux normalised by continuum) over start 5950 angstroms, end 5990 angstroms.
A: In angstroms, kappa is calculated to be 5968 angstroms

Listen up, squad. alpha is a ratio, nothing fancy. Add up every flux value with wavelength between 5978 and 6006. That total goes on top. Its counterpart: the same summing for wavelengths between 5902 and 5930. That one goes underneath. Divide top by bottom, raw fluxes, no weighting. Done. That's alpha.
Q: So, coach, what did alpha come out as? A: 1.04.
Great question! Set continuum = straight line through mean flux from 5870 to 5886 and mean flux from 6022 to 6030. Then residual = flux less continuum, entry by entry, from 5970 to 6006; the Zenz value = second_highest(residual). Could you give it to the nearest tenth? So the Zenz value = -0.7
